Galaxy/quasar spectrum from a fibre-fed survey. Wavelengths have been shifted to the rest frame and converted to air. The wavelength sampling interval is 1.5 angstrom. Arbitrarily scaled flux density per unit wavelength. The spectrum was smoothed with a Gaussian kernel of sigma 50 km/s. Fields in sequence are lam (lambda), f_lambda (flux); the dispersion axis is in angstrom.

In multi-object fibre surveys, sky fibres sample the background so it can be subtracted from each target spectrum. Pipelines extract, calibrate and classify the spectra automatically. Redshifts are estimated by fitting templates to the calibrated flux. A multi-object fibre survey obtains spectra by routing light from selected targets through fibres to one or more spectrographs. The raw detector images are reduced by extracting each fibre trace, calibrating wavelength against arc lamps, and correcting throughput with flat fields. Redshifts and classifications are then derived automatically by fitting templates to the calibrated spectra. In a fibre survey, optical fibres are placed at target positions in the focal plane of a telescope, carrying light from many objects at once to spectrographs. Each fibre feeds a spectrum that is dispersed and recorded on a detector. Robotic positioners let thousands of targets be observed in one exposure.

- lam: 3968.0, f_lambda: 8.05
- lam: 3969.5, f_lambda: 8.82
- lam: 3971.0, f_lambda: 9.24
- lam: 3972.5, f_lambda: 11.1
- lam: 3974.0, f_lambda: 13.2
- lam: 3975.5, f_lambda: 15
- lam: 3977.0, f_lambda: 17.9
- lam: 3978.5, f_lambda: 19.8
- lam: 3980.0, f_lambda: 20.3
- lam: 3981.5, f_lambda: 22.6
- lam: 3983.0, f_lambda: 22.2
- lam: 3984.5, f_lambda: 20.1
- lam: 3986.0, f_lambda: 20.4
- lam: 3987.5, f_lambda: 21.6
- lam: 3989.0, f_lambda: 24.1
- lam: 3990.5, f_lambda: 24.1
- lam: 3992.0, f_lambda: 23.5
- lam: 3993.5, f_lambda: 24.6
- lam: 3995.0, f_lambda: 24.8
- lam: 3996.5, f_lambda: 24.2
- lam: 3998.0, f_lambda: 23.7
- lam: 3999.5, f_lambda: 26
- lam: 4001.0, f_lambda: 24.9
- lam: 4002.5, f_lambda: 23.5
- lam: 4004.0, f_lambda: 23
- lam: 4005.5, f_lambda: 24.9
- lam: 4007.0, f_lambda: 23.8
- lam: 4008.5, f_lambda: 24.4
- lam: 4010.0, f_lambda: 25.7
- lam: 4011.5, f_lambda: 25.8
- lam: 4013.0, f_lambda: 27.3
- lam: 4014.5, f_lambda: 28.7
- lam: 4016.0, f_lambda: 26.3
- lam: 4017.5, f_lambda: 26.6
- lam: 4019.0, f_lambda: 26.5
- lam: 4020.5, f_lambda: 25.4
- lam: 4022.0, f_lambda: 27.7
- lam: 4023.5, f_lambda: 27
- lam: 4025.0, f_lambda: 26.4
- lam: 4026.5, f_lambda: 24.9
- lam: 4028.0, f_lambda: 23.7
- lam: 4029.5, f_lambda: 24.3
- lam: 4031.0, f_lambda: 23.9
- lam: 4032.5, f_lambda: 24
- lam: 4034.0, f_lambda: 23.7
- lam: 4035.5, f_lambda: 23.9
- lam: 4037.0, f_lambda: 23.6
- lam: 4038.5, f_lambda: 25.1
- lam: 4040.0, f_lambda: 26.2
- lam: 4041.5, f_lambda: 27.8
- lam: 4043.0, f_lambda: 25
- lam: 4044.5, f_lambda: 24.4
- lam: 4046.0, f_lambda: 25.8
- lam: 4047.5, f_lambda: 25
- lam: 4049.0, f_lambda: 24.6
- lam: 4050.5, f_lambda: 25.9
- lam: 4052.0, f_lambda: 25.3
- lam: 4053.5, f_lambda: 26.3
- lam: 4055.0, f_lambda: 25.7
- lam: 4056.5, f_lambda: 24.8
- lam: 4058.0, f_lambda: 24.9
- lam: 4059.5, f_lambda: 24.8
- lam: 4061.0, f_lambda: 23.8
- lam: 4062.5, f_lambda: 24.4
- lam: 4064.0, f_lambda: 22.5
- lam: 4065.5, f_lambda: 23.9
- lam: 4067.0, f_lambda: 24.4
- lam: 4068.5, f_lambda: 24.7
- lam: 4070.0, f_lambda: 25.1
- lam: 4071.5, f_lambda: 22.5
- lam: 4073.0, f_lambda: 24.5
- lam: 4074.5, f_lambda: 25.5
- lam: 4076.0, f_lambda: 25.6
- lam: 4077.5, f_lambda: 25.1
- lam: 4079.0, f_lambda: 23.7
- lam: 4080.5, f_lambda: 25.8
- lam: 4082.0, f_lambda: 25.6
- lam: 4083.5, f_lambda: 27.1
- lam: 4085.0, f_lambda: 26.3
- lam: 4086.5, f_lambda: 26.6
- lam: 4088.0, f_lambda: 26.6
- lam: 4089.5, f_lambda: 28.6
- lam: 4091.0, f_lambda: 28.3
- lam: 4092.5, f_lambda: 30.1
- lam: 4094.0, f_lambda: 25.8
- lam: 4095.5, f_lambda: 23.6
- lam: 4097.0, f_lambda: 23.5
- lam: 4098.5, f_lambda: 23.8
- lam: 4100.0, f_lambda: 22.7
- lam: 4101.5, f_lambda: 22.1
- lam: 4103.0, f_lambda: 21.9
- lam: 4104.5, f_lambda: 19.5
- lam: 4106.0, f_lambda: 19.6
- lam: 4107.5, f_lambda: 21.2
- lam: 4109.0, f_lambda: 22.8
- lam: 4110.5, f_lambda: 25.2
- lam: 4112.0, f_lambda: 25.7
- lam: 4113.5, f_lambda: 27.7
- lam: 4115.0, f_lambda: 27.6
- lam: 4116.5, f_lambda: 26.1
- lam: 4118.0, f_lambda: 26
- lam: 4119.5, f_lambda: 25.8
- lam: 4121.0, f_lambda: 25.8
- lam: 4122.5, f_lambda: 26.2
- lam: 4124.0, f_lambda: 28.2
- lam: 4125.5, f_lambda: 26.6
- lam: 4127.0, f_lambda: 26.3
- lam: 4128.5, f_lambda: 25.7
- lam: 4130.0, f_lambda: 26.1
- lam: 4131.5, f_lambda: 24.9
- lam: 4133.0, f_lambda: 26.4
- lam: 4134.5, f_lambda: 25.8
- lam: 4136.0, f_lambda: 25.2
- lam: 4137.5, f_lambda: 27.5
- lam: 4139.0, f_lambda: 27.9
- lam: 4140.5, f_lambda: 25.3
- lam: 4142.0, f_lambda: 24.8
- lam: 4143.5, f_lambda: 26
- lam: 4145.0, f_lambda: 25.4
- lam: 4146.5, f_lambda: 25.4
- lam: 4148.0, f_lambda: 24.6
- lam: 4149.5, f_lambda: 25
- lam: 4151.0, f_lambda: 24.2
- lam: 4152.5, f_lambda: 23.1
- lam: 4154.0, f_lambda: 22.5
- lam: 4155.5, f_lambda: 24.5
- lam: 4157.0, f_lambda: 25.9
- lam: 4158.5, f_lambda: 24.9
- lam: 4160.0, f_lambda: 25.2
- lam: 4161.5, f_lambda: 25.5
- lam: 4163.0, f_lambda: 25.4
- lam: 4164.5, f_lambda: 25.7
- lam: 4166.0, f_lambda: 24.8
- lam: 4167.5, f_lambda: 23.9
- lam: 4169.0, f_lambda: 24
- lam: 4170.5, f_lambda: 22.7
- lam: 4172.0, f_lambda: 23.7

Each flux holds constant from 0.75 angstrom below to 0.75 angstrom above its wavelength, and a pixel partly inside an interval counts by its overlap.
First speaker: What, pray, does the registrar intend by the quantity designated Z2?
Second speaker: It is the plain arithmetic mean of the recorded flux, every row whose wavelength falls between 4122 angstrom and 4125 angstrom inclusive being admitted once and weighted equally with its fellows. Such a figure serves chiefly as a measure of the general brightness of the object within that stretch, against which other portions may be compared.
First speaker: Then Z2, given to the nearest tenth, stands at 27.2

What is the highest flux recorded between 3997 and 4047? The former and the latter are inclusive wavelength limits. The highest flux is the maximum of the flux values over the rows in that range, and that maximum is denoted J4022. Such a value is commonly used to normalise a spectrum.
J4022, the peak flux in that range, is 28.7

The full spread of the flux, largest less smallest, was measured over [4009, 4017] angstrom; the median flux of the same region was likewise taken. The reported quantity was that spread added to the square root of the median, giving 8.1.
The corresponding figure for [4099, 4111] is 10.4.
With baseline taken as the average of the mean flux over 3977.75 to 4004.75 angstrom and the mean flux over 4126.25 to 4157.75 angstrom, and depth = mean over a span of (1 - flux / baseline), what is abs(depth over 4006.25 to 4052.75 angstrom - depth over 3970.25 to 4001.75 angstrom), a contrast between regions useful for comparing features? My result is 0.199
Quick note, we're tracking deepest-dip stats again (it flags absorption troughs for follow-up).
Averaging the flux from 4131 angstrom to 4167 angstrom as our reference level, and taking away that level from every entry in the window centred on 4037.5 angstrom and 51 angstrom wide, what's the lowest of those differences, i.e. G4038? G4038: -1.6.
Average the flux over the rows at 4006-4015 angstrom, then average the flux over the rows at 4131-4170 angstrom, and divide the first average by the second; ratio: 1.03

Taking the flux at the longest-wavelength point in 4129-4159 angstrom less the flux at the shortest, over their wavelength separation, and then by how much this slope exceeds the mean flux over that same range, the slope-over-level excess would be -25.3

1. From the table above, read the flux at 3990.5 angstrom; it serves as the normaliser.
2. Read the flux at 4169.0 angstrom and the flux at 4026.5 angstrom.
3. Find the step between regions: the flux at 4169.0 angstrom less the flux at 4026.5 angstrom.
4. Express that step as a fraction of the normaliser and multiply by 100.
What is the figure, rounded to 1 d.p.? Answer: -3.7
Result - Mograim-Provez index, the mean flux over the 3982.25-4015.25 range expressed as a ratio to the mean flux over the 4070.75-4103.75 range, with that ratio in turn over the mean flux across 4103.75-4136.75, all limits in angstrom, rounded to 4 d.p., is 0.0380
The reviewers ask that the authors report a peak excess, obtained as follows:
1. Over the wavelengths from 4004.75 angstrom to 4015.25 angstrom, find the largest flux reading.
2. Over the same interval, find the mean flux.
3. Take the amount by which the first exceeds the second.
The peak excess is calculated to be 2.9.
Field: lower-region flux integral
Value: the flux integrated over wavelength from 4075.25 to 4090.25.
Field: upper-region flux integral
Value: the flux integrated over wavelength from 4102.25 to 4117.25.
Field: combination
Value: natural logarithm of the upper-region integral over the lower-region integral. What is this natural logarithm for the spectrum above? -0.10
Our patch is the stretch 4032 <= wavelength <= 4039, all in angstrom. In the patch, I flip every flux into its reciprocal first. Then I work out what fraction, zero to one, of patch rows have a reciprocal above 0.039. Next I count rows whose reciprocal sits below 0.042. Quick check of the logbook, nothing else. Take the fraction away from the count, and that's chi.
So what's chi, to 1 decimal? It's 2.0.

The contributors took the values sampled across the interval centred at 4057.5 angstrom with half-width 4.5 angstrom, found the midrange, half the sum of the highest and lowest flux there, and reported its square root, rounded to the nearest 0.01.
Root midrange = 5.00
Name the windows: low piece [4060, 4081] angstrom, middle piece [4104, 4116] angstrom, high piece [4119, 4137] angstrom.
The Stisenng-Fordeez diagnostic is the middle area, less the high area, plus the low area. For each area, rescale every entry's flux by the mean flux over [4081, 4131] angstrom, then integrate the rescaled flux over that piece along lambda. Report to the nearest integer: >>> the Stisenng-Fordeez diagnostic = 13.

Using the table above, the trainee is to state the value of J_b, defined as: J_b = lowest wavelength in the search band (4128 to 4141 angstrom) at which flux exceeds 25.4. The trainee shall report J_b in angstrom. 4128.5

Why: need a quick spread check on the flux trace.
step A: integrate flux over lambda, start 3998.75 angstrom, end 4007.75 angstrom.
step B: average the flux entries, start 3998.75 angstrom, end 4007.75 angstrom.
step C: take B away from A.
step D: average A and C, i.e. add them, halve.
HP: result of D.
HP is 207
